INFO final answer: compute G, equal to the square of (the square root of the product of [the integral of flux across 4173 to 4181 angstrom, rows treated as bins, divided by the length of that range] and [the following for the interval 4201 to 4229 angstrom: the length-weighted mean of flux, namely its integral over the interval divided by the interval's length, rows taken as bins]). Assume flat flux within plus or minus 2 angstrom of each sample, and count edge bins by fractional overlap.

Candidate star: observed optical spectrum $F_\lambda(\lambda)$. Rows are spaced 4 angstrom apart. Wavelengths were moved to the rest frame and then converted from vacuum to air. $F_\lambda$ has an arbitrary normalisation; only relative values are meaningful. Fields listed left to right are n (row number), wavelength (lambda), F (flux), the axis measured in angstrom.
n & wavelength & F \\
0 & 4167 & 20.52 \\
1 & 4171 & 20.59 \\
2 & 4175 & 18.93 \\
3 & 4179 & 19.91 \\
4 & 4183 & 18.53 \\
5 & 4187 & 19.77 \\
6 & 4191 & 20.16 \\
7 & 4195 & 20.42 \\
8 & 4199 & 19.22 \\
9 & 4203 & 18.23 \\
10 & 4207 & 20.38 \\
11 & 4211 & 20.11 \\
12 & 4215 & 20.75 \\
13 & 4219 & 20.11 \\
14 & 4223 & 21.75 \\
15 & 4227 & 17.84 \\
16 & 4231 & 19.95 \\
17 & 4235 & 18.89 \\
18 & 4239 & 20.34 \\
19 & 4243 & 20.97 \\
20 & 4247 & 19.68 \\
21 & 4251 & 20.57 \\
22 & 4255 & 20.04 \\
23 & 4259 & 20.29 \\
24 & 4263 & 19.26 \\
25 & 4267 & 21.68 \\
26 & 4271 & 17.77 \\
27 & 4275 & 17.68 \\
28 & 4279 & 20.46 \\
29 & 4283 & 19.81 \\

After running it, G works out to 386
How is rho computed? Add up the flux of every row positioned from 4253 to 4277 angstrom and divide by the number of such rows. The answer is 19.5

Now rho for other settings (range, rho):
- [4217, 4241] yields 19.8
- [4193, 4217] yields 19.9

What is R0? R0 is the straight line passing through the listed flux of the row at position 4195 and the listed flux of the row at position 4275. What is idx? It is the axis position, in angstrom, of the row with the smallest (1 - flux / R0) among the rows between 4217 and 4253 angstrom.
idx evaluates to 4223 angstrom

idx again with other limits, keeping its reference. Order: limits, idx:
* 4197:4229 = 4223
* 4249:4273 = 4267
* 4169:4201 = 4195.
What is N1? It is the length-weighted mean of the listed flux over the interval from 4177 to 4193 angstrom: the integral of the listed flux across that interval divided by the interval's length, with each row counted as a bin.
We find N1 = 19.6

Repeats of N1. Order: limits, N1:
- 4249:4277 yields 19.6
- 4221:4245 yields 20.0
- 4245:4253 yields 20.1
